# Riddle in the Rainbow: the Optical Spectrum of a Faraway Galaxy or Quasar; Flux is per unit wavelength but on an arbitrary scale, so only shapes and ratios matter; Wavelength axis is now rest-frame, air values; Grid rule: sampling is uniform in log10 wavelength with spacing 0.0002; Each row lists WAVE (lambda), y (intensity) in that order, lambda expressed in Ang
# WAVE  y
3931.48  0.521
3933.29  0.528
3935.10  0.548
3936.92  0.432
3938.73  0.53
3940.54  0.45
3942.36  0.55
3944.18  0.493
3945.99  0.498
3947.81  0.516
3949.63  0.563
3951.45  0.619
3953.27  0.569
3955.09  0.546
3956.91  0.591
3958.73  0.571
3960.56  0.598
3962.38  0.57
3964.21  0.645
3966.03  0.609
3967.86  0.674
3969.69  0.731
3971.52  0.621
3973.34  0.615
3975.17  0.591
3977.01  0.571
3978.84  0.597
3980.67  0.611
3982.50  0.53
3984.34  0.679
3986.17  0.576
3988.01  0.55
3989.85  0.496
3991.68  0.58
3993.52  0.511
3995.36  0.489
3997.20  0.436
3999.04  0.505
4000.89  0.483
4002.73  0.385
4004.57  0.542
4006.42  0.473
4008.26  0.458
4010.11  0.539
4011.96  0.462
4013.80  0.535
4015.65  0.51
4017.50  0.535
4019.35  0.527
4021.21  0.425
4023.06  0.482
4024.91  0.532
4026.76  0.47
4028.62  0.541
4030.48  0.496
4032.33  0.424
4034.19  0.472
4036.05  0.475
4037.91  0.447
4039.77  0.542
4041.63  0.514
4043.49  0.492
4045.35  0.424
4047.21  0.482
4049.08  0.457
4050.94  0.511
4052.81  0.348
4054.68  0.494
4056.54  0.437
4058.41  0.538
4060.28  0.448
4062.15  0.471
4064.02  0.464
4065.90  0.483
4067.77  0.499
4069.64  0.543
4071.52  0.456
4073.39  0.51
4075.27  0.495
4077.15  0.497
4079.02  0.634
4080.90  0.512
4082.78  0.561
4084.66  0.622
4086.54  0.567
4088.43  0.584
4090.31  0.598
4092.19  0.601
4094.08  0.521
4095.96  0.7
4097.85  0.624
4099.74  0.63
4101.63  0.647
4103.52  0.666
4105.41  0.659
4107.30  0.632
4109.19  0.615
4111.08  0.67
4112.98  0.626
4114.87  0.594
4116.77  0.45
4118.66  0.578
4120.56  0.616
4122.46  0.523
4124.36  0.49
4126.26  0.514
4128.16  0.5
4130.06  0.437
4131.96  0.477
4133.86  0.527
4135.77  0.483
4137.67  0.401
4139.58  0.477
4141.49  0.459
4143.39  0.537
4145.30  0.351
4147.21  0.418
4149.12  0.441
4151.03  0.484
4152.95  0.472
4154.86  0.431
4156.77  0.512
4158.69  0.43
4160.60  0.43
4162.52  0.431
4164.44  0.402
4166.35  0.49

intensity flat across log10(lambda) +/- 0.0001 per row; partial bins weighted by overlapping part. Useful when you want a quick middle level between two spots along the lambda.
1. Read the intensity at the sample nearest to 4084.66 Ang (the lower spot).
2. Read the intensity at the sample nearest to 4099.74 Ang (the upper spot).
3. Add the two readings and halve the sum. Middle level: 0.63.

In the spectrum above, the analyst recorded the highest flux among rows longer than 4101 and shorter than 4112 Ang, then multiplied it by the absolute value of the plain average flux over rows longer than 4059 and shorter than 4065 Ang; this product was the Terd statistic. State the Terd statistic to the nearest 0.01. 0.31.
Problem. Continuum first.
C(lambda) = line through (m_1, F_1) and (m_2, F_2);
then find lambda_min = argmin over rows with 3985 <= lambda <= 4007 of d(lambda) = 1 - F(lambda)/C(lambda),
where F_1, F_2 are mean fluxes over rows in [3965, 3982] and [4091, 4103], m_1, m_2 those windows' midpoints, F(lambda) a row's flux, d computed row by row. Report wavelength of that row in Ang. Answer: 3991.68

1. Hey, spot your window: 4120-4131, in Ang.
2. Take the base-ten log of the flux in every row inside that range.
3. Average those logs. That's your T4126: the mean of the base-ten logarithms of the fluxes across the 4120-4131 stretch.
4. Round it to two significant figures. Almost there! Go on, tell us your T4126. -0.29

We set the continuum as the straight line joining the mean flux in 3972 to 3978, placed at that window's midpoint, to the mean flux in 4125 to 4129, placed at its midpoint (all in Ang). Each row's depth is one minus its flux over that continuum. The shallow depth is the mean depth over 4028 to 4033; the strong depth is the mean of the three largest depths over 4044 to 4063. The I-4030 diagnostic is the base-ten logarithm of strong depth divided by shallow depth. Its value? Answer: 0.30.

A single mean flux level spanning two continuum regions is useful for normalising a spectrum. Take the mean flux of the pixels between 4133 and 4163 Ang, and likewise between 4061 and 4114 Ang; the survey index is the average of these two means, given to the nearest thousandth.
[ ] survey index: 0.515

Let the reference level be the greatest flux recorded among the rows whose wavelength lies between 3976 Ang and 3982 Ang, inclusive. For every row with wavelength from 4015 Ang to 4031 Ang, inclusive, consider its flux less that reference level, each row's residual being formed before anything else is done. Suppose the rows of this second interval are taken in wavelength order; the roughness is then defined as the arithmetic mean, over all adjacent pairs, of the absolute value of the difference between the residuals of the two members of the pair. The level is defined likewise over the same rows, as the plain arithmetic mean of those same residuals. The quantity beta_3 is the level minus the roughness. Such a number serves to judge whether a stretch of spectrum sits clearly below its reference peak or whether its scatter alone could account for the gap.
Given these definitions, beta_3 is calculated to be -0.16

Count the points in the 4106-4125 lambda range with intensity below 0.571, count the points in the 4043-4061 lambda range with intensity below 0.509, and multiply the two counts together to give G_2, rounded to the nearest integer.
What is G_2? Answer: 24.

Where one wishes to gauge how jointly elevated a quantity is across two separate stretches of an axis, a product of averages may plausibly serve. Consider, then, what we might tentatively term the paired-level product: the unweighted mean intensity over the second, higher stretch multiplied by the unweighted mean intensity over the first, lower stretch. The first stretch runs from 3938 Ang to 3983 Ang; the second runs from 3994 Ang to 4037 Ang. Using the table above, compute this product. 0.282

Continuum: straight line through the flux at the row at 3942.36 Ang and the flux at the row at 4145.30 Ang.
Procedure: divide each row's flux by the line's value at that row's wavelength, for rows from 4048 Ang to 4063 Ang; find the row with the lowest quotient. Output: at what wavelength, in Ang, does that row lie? 4052.81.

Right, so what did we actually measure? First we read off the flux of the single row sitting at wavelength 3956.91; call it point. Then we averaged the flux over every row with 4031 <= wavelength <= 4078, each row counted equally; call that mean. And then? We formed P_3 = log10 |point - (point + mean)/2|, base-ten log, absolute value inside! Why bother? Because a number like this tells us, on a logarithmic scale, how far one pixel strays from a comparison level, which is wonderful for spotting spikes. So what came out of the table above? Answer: -1.24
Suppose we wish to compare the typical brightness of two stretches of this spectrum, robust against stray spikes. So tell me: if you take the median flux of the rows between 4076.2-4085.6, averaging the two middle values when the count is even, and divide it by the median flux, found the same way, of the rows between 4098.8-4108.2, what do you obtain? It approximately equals 0.87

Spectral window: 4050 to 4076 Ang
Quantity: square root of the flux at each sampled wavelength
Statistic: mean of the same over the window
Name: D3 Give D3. 0.691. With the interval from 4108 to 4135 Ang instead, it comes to 0.736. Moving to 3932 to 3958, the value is 0.728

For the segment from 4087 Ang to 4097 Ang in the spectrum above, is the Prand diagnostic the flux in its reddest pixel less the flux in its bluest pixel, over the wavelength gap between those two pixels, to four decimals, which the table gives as 0.0154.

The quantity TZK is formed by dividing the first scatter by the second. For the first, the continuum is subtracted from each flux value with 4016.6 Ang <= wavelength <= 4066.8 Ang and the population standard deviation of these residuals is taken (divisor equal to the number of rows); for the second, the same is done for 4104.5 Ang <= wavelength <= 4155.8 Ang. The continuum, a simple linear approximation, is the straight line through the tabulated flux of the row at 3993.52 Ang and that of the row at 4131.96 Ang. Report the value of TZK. 0.55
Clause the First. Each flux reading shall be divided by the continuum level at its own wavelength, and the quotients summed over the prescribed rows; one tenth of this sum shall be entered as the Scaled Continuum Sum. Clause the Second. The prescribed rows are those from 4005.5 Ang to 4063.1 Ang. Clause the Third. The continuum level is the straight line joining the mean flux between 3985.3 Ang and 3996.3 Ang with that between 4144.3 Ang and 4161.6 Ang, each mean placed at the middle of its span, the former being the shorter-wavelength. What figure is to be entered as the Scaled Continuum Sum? 2.9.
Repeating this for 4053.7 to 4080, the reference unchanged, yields 1.4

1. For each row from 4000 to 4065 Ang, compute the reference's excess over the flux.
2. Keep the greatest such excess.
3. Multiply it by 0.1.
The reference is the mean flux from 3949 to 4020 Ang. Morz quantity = 0.021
